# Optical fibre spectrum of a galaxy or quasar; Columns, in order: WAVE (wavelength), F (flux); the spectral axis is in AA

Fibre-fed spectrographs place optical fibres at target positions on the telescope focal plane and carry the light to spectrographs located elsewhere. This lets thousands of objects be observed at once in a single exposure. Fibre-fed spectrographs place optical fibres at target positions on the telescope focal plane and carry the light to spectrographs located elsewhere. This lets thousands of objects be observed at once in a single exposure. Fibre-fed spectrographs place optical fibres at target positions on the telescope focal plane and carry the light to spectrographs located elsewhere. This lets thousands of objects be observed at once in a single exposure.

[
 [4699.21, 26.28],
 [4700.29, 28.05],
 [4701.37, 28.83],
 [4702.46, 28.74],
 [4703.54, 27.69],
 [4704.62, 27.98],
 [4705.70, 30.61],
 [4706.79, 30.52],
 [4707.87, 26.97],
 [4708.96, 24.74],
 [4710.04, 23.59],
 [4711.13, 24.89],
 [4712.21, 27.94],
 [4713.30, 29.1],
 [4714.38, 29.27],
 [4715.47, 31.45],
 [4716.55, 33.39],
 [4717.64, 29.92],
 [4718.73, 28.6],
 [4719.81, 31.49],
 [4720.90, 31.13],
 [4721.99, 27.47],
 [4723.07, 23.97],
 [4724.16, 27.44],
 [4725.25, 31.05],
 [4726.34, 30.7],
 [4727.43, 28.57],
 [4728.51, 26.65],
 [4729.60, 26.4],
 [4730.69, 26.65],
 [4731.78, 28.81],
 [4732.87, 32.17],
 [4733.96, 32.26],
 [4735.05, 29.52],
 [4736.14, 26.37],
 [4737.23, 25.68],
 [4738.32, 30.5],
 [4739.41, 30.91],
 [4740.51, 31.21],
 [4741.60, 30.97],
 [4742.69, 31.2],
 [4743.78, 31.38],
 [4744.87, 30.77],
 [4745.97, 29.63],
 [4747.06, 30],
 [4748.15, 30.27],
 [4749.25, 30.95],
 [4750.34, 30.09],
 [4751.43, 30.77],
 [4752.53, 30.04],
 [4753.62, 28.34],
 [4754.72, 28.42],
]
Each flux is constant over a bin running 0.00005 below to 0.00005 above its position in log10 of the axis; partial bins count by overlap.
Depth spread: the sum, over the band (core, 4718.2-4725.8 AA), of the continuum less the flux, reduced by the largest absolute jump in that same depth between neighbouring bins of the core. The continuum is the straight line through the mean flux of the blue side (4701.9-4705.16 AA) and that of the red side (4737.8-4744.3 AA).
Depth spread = 2.0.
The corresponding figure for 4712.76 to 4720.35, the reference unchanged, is -12.8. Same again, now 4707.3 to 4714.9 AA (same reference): 11.6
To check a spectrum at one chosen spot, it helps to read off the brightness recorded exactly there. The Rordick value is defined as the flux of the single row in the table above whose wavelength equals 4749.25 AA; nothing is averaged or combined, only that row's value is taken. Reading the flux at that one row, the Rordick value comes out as 30.95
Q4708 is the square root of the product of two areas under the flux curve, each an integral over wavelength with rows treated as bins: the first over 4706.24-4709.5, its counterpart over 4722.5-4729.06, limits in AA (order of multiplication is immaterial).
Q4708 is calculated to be 128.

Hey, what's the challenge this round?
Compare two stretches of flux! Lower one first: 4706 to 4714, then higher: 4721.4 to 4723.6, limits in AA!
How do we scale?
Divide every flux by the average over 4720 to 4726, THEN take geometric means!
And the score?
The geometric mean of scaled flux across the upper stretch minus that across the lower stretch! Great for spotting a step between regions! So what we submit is -0.04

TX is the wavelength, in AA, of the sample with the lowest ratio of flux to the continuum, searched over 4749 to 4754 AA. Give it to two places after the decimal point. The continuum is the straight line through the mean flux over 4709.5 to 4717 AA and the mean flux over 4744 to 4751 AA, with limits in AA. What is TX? 4753.62 AA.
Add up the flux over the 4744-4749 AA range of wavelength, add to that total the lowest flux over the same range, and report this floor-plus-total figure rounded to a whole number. 150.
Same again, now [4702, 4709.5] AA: 222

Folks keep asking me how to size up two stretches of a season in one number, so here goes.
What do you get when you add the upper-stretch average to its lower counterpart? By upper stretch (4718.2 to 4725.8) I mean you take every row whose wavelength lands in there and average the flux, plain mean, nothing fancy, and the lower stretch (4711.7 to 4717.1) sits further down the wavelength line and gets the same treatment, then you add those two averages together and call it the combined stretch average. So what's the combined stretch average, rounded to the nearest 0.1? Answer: 59.0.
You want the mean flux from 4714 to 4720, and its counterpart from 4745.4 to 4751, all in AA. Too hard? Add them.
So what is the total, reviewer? 60.9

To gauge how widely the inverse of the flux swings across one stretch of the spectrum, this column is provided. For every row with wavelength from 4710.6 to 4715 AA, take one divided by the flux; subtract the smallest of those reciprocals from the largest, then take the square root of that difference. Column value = 0.078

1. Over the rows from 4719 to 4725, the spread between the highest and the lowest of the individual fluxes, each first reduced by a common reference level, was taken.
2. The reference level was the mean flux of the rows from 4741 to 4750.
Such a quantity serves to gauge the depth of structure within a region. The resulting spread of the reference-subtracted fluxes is 7.5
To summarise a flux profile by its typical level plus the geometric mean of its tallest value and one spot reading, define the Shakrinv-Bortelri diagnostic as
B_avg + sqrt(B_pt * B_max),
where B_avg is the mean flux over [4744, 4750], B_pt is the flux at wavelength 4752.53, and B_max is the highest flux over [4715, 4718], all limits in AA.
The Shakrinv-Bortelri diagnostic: 62.0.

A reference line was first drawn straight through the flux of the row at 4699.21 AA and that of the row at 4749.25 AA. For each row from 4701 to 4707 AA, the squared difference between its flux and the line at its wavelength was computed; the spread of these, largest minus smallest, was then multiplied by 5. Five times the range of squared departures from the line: 64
